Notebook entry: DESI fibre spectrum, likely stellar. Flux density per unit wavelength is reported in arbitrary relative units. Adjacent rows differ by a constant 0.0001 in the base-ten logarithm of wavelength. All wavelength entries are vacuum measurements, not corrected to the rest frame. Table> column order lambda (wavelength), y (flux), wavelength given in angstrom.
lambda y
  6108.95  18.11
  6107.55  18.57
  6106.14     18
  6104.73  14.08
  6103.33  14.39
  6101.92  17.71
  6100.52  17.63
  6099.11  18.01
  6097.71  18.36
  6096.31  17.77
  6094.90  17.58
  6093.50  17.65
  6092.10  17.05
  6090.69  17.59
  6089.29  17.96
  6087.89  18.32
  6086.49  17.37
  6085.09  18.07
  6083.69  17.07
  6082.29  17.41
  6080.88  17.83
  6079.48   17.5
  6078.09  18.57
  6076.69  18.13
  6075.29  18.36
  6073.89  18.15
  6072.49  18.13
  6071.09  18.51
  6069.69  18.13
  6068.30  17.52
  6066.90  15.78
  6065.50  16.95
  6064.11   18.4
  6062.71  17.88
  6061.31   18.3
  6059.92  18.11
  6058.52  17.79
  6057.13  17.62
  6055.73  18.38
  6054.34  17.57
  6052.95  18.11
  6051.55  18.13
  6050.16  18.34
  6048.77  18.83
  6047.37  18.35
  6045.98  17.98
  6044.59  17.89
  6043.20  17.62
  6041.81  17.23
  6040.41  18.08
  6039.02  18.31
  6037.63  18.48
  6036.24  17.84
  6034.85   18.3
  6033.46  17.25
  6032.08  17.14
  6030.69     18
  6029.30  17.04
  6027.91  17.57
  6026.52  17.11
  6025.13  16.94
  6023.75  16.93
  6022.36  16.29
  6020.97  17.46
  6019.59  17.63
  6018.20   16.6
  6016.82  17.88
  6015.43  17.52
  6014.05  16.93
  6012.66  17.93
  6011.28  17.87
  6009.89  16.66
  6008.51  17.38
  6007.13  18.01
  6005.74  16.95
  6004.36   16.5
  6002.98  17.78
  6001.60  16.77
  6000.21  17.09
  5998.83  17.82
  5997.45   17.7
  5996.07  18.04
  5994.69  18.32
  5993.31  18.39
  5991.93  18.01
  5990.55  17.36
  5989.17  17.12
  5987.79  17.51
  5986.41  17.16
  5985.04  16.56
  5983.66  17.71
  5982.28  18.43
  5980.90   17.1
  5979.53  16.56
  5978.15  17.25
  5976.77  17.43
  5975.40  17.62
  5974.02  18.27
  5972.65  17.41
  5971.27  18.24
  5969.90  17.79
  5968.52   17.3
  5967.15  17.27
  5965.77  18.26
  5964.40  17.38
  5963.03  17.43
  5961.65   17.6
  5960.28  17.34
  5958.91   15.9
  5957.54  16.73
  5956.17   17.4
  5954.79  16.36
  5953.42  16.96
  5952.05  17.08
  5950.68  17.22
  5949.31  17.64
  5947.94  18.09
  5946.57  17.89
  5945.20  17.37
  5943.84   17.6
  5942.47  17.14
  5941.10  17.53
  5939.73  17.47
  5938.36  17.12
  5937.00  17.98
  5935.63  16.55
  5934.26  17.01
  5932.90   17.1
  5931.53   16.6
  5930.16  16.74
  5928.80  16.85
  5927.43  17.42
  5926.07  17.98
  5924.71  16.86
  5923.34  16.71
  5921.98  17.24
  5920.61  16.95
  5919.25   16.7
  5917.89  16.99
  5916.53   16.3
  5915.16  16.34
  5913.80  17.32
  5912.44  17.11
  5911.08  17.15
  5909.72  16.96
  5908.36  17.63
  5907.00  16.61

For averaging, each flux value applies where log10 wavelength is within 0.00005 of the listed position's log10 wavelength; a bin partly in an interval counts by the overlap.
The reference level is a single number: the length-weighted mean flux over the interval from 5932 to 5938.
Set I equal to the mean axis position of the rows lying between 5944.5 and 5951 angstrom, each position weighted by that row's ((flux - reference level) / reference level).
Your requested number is 5947.6 angstrom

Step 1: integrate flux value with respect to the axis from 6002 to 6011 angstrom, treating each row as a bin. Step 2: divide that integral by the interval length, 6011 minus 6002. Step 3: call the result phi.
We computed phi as 17.2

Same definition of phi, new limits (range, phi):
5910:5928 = 17.0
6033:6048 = 17.9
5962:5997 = 17.6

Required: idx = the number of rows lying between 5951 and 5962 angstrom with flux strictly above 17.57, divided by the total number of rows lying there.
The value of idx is 0.1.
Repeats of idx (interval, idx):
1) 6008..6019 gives 0.4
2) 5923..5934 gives 0.1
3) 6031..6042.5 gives 0.6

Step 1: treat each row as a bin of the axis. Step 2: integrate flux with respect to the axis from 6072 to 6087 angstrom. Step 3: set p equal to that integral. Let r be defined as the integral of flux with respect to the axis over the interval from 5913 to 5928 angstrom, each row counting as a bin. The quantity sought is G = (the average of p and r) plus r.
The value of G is 516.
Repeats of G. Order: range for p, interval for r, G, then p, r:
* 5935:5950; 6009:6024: 519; 262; 258.8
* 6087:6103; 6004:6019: 531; 283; 259.7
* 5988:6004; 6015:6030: 527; 282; 257.5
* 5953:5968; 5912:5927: 510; 257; 254.5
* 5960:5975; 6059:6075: 560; 265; 285.0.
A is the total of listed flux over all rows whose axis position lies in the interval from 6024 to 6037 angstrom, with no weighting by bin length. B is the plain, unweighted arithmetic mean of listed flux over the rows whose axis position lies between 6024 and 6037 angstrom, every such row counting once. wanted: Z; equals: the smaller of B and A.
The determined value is 17.5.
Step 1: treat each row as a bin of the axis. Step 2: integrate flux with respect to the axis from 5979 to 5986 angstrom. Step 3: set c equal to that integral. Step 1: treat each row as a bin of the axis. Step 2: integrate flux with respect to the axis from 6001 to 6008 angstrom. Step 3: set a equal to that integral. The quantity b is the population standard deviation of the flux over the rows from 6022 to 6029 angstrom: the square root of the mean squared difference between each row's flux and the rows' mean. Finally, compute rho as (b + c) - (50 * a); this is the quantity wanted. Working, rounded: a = 121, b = 0.41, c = 121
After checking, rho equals -5906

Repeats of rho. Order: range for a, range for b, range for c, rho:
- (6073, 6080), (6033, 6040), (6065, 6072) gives -6238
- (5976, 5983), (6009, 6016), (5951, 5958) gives -5958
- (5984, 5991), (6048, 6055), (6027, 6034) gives -5887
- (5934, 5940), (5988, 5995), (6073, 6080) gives -5038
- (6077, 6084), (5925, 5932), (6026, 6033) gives -6085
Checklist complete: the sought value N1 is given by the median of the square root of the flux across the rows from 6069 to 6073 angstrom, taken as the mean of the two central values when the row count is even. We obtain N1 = 4.26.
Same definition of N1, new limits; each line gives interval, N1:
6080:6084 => 4.17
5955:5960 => 4.09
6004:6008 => 4.12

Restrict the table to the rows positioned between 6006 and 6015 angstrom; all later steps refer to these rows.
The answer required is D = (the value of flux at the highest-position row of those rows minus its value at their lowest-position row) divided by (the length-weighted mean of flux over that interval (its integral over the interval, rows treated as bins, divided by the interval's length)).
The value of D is -0.062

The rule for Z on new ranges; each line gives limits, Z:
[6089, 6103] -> 17.7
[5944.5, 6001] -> 17.5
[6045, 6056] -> 18.2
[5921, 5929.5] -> 17.2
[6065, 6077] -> 17.7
